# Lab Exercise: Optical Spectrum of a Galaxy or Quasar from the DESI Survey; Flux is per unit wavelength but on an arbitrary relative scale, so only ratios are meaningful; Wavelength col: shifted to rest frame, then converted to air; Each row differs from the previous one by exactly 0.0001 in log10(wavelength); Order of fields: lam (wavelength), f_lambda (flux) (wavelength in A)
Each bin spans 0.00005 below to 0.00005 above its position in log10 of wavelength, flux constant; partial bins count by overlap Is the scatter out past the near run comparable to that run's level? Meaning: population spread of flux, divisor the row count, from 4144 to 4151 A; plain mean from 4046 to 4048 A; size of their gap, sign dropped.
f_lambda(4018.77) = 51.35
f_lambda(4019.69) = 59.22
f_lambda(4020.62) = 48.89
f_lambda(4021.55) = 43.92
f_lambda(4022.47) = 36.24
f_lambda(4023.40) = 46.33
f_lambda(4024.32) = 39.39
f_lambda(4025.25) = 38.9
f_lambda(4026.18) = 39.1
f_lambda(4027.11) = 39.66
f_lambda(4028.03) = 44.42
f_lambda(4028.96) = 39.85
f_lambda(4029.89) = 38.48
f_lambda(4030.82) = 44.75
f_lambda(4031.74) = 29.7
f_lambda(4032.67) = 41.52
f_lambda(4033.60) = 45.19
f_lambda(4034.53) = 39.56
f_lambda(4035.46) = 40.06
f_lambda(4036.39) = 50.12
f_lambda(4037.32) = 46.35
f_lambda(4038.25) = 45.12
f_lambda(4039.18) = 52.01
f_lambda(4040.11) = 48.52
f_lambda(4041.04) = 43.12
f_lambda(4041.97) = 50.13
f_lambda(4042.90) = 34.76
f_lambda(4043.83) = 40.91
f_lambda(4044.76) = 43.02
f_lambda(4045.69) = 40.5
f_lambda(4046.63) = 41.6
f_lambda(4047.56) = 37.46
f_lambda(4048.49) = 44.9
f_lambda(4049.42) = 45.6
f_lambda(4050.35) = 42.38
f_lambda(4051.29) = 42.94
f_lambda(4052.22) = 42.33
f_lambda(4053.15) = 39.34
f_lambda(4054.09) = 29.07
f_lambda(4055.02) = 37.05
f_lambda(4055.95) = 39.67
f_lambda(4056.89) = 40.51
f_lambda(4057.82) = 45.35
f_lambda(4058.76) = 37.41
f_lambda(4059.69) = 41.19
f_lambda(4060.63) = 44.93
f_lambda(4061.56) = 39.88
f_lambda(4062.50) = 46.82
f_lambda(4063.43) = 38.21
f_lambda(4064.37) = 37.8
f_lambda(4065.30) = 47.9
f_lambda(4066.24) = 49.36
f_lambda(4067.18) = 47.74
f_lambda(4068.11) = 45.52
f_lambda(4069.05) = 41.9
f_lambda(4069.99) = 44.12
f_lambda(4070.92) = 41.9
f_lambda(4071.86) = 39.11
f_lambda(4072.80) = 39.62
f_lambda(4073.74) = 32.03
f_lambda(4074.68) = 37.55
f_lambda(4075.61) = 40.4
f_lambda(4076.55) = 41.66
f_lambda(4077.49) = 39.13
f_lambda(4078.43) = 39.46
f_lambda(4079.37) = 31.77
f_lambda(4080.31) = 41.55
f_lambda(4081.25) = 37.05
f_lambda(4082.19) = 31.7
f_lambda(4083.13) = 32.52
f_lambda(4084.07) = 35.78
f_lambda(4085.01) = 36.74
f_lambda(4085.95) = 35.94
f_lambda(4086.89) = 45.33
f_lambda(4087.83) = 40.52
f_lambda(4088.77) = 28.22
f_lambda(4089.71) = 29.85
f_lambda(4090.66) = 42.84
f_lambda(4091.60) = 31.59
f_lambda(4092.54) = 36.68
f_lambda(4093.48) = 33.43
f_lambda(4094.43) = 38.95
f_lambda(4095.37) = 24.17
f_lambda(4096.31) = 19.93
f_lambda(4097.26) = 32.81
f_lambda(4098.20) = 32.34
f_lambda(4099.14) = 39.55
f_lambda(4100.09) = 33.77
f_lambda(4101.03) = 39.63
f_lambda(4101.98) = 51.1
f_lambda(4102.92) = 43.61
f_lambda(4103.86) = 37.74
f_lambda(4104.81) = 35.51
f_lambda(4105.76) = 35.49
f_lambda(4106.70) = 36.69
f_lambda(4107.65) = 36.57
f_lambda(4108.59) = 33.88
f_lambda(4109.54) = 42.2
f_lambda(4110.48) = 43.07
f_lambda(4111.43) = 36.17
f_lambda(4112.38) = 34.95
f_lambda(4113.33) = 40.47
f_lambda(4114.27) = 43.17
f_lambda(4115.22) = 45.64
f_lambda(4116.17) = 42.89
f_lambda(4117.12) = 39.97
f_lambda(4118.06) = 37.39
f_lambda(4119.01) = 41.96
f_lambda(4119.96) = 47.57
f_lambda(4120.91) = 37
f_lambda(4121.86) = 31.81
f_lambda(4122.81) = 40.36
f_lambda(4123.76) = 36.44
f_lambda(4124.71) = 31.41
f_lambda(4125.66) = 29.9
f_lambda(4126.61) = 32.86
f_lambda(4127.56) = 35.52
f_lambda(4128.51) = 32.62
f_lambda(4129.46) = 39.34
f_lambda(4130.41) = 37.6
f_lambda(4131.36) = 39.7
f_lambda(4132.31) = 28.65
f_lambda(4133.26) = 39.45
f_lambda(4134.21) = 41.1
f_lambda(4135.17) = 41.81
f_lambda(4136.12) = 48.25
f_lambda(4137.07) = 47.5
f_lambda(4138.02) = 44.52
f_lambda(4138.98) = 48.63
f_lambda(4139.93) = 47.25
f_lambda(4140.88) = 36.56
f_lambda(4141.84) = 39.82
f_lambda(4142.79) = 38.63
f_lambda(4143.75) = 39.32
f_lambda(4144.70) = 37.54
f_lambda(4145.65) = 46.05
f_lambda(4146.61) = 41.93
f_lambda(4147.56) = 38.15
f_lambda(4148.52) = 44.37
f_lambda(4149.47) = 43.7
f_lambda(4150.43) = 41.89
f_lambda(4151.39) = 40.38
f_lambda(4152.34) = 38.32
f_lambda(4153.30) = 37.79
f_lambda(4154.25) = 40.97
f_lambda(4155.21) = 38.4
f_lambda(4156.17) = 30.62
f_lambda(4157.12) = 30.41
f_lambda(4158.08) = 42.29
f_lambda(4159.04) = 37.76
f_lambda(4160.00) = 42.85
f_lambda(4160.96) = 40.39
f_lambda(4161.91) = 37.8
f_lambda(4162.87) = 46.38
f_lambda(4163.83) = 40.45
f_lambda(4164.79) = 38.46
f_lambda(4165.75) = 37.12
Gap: 37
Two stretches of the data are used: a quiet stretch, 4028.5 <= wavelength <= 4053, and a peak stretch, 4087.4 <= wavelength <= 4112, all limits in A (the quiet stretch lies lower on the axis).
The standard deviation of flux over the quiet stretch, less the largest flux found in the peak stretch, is -46.3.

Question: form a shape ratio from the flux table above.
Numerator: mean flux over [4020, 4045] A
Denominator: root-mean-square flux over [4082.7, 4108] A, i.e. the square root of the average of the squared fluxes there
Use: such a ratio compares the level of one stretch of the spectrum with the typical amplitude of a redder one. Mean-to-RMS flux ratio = 1.17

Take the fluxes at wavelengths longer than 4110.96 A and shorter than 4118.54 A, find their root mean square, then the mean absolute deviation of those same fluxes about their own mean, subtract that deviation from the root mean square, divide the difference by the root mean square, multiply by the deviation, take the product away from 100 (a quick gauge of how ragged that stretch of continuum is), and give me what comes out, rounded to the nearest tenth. 97.3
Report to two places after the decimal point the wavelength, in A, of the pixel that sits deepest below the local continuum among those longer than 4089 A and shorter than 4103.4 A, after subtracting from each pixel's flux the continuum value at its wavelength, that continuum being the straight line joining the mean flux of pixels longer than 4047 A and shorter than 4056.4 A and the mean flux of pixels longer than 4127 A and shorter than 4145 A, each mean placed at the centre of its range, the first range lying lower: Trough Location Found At 4096.31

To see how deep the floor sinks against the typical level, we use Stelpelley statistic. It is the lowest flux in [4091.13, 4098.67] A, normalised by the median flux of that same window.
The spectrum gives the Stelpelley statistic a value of 0.61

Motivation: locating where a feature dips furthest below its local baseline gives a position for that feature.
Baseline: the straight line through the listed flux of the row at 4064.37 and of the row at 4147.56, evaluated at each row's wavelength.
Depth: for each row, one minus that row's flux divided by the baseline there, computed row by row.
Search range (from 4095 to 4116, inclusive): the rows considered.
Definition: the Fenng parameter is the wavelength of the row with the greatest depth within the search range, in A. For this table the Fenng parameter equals 4096.31 A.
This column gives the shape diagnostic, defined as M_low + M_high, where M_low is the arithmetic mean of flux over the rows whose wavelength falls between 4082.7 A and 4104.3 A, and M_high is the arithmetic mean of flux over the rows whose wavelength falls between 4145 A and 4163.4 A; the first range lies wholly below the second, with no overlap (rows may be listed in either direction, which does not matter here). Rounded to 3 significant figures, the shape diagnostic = 75.8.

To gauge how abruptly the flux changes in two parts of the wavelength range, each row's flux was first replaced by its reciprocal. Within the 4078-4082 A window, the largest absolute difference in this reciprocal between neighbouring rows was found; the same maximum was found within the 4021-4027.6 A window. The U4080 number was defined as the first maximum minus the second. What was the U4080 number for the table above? 0.001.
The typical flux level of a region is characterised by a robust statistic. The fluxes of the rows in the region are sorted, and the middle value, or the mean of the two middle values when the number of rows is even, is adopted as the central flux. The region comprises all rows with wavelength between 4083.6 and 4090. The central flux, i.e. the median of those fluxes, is 35.9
